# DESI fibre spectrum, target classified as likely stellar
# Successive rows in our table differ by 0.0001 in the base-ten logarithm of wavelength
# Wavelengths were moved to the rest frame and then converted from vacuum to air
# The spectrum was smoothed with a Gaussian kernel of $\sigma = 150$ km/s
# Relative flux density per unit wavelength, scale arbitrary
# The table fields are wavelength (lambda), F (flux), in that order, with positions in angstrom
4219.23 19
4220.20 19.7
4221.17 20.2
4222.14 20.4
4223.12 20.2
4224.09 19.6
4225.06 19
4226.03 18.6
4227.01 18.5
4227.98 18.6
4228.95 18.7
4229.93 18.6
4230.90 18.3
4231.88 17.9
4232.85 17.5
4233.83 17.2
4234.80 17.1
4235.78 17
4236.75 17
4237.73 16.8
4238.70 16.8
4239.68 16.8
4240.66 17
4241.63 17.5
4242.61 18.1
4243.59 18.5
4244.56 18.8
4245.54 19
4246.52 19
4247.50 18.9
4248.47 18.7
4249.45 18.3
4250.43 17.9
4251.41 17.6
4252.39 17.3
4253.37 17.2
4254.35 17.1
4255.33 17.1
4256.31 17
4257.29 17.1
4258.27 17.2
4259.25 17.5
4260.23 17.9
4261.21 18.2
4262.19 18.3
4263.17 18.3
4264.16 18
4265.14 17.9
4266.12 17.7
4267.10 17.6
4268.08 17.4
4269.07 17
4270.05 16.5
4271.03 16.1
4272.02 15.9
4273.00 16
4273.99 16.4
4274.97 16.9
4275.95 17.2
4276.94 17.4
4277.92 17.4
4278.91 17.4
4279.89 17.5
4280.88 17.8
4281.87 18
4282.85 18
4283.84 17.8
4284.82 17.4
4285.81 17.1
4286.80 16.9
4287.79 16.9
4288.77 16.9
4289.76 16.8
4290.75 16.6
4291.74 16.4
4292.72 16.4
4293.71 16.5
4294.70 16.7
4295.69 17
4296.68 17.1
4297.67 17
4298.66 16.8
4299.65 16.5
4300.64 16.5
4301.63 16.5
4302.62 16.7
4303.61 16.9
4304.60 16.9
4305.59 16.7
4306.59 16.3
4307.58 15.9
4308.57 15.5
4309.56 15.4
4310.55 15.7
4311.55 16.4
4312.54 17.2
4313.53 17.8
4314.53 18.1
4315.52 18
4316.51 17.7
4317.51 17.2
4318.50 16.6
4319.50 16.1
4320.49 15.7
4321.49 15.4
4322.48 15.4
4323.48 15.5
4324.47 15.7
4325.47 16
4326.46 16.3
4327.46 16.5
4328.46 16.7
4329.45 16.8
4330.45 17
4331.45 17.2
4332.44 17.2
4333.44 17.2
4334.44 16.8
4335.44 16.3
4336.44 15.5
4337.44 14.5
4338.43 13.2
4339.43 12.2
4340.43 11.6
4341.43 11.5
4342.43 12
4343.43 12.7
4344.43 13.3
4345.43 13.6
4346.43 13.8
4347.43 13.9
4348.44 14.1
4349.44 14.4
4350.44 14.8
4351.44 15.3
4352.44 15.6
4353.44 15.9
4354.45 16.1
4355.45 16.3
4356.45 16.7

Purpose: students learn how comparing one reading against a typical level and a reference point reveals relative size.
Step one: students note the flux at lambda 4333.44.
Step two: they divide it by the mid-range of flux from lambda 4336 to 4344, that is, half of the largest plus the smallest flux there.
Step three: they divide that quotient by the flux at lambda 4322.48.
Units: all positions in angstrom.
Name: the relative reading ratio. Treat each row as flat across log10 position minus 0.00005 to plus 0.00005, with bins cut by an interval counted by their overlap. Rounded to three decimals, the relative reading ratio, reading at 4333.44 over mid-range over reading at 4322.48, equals 0.083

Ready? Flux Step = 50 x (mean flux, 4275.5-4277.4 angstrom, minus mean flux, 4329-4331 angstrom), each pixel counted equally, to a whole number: 20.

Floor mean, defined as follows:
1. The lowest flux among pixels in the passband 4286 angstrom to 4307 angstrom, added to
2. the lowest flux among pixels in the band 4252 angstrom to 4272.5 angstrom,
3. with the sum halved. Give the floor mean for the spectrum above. 16.1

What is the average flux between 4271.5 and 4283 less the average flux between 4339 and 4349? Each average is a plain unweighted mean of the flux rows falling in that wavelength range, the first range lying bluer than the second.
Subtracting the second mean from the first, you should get 4.3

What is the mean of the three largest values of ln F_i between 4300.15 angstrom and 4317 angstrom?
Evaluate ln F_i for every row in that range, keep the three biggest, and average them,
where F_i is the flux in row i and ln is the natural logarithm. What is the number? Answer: 2.89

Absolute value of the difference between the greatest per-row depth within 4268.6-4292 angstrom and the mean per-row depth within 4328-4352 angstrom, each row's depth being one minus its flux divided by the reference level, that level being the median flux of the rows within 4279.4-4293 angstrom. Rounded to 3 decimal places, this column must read 0.074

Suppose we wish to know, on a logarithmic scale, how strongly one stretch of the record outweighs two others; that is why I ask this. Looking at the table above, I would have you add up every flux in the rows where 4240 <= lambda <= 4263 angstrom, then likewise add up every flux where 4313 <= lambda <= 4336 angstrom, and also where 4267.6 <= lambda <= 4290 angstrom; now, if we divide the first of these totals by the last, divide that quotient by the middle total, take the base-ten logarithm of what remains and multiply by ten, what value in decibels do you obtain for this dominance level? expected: -25.6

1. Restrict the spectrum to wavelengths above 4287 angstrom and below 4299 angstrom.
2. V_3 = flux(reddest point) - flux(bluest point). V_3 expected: -0.1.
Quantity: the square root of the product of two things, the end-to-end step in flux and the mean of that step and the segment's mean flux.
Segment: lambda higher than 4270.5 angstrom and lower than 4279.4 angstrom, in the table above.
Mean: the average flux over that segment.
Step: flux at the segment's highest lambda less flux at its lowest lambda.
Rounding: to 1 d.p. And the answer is 3.4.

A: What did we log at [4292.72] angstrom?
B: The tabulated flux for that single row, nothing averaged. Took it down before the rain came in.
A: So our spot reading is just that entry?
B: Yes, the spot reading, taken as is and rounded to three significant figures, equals 16.4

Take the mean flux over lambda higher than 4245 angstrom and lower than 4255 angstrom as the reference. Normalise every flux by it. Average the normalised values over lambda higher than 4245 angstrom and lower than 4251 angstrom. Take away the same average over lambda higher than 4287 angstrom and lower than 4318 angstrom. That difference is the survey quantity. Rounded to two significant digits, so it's 0.10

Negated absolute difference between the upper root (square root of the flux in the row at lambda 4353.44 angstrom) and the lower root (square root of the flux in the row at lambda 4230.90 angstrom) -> -0.29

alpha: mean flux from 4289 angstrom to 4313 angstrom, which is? 16.5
